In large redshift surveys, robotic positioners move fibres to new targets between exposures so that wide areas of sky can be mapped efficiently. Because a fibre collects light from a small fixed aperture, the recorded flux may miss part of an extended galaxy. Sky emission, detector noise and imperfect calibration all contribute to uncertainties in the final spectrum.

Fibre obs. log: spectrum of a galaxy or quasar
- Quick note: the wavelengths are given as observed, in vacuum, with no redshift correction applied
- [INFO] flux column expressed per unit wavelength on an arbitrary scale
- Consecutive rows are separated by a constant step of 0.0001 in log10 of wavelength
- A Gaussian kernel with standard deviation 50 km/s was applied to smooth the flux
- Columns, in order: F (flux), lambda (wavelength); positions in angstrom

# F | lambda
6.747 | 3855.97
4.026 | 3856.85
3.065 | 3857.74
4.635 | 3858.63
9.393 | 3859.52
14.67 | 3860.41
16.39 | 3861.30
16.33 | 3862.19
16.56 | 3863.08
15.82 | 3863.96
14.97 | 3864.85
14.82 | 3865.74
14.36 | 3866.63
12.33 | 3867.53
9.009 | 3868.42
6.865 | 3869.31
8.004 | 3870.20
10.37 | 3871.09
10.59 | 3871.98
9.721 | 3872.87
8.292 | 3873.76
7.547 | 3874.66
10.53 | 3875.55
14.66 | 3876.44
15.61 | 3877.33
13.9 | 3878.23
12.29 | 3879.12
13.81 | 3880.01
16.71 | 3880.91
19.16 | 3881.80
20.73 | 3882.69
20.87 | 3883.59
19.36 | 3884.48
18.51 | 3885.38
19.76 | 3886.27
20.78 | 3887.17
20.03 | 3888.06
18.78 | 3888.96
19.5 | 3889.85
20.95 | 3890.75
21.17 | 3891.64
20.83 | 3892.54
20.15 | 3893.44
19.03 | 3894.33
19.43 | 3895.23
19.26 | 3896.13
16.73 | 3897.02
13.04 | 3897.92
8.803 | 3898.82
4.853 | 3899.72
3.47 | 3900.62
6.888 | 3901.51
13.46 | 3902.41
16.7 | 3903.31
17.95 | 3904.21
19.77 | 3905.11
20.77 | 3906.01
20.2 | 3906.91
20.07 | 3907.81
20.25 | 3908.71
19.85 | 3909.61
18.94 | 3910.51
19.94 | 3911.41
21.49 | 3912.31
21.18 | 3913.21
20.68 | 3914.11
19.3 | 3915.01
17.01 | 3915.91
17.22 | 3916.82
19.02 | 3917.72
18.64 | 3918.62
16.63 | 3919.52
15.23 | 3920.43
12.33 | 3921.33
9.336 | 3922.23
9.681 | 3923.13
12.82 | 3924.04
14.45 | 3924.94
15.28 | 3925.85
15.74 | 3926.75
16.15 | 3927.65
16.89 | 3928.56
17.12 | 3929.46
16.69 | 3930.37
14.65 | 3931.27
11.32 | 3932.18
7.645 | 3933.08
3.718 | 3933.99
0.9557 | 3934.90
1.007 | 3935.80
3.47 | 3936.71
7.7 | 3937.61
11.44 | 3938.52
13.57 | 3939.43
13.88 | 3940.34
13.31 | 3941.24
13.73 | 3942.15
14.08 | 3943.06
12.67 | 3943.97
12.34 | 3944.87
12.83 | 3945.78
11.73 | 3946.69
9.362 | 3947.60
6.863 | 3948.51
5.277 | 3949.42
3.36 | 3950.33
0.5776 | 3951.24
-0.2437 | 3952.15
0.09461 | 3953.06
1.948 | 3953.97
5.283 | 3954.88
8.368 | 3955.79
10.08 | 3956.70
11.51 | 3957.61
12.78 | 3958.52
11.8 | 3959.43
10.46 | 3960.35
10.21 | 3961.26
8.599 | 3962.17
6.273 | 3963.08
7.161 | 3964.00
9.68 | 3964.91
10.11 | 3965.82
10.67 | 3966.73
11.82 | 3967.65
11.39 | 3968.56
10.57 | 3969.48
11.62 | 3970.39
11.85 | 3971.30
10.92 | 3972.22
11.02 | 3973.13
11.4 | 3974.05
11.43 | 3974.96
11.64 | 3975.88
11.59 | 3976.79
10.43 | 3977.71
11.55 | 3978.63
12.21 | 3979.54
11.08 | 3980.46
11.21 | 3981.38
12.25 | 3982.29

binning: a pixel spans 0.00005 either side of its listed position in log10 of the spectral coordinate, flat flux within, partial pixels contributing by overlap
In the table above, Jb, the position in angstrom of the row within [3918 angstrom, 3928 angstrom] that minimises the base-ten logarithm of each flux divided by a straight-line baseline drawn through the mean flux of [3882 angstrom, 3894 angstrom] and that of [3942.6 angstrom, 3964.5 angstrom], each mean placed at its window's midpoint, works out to 3922.23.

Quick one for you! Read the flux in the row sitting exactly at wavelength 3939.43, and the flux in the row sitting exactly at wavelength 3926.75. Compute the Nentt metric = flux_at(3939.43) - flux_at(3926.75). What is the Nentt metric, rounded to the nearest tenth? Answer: -2.2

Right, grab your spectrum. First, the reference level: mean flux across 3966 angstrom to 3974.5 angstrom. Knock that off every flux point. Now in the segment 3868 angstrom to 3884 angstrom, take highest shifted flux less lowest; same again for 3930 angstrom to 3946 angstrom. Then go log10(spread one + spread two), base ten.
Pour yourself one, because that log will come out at 1.47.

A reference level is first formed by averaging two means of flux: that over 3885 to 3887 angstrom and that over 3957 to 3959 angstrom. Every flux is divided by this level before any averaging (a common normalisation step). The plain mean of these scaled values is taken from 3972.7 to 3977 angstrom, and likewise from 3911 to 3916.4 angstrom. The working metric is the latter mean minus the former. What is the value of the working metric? 0.54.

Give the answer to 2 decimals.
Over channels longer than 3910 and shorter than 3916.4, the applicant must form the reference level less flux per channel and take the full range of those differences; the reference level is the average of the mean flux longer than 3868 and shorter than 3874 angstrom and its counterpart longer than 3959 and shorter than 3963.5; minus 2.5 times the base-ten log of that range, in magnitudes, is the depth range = -1.63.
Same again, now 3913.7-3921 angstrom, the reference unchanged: -1.84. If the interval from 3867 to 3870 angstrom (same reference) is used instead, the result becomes -1.84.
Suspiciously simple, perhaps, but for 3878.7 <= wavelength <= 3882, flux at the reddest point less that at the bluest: 6.9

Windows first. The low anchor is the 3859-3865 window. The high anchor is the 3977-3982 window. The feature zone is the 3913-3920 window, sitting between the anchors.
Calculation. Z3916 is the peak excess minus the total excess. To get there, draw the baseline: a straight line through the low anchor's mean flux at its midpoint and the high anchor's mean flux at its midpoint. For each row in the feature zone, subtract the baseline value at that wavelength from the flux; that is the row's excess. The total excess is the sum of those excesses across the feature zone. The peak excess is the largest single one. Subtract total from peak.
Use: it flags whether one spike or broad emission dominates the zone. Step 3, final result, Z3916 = -36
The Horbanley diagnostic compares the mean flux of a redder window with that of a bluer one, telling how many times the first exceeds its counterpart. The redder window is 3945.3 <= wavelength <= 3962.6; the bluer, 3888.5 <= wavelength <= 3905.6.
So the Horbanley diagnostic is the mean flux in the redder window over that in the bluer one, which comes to 0.47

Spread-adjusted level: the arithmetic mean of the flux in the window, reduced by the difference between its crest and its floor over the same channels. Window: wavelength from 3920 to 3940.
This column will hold -5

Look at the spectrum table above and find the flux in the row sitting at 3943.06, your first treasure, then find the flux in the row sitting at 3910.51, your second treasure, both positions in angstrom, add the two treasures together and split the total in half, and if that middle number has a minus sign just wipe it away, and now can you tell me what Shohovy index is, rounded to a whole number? 17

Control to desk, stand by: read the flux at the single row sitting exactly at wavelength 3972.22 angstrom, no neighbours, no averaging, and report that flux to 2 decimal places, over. 10.92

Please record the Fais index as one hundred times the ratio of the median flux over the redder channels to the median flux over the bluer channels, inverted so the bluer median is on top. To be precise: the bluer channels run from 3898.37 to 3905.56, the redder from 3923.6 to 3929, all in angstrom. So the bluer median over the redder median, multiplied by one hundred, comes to 72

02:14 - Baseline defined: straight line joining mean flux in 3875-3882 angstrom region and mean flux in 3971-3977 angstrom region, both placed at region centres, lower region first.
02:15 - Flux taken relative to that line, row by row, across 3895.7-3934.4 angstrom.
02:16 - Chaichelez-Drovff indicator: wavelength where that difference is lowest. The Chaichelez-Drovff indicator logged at 3900.62 angstrom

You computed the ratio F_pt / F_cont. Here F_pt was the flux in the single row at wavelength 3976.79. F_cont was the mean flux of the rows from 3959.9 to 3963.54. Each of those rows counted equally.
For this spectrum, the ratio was 1.3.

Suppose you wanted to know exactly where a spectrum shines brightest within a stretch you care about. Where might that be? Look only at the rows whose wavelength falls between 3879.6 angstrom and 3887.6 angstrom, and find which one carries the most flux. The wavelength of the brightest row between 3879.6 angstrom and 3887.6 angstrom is 3883.59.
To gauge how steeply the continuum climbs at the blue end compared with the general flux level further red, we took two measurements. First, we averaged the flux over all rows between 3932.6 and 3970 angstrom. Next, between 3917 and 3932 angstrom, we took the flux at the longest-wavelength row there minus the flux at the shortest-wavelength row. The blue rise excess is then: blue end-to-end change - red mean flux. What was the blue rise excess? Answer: -12.9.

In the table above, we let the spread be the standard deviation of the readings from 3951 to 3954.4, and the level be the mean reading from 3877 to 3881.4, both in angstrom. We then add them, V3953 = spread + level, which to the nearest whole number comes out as 15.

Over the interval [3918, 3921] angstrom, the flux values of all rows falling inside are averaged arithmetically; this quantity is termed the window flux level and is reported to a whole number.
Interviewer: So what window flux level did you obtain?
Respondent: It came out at 17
